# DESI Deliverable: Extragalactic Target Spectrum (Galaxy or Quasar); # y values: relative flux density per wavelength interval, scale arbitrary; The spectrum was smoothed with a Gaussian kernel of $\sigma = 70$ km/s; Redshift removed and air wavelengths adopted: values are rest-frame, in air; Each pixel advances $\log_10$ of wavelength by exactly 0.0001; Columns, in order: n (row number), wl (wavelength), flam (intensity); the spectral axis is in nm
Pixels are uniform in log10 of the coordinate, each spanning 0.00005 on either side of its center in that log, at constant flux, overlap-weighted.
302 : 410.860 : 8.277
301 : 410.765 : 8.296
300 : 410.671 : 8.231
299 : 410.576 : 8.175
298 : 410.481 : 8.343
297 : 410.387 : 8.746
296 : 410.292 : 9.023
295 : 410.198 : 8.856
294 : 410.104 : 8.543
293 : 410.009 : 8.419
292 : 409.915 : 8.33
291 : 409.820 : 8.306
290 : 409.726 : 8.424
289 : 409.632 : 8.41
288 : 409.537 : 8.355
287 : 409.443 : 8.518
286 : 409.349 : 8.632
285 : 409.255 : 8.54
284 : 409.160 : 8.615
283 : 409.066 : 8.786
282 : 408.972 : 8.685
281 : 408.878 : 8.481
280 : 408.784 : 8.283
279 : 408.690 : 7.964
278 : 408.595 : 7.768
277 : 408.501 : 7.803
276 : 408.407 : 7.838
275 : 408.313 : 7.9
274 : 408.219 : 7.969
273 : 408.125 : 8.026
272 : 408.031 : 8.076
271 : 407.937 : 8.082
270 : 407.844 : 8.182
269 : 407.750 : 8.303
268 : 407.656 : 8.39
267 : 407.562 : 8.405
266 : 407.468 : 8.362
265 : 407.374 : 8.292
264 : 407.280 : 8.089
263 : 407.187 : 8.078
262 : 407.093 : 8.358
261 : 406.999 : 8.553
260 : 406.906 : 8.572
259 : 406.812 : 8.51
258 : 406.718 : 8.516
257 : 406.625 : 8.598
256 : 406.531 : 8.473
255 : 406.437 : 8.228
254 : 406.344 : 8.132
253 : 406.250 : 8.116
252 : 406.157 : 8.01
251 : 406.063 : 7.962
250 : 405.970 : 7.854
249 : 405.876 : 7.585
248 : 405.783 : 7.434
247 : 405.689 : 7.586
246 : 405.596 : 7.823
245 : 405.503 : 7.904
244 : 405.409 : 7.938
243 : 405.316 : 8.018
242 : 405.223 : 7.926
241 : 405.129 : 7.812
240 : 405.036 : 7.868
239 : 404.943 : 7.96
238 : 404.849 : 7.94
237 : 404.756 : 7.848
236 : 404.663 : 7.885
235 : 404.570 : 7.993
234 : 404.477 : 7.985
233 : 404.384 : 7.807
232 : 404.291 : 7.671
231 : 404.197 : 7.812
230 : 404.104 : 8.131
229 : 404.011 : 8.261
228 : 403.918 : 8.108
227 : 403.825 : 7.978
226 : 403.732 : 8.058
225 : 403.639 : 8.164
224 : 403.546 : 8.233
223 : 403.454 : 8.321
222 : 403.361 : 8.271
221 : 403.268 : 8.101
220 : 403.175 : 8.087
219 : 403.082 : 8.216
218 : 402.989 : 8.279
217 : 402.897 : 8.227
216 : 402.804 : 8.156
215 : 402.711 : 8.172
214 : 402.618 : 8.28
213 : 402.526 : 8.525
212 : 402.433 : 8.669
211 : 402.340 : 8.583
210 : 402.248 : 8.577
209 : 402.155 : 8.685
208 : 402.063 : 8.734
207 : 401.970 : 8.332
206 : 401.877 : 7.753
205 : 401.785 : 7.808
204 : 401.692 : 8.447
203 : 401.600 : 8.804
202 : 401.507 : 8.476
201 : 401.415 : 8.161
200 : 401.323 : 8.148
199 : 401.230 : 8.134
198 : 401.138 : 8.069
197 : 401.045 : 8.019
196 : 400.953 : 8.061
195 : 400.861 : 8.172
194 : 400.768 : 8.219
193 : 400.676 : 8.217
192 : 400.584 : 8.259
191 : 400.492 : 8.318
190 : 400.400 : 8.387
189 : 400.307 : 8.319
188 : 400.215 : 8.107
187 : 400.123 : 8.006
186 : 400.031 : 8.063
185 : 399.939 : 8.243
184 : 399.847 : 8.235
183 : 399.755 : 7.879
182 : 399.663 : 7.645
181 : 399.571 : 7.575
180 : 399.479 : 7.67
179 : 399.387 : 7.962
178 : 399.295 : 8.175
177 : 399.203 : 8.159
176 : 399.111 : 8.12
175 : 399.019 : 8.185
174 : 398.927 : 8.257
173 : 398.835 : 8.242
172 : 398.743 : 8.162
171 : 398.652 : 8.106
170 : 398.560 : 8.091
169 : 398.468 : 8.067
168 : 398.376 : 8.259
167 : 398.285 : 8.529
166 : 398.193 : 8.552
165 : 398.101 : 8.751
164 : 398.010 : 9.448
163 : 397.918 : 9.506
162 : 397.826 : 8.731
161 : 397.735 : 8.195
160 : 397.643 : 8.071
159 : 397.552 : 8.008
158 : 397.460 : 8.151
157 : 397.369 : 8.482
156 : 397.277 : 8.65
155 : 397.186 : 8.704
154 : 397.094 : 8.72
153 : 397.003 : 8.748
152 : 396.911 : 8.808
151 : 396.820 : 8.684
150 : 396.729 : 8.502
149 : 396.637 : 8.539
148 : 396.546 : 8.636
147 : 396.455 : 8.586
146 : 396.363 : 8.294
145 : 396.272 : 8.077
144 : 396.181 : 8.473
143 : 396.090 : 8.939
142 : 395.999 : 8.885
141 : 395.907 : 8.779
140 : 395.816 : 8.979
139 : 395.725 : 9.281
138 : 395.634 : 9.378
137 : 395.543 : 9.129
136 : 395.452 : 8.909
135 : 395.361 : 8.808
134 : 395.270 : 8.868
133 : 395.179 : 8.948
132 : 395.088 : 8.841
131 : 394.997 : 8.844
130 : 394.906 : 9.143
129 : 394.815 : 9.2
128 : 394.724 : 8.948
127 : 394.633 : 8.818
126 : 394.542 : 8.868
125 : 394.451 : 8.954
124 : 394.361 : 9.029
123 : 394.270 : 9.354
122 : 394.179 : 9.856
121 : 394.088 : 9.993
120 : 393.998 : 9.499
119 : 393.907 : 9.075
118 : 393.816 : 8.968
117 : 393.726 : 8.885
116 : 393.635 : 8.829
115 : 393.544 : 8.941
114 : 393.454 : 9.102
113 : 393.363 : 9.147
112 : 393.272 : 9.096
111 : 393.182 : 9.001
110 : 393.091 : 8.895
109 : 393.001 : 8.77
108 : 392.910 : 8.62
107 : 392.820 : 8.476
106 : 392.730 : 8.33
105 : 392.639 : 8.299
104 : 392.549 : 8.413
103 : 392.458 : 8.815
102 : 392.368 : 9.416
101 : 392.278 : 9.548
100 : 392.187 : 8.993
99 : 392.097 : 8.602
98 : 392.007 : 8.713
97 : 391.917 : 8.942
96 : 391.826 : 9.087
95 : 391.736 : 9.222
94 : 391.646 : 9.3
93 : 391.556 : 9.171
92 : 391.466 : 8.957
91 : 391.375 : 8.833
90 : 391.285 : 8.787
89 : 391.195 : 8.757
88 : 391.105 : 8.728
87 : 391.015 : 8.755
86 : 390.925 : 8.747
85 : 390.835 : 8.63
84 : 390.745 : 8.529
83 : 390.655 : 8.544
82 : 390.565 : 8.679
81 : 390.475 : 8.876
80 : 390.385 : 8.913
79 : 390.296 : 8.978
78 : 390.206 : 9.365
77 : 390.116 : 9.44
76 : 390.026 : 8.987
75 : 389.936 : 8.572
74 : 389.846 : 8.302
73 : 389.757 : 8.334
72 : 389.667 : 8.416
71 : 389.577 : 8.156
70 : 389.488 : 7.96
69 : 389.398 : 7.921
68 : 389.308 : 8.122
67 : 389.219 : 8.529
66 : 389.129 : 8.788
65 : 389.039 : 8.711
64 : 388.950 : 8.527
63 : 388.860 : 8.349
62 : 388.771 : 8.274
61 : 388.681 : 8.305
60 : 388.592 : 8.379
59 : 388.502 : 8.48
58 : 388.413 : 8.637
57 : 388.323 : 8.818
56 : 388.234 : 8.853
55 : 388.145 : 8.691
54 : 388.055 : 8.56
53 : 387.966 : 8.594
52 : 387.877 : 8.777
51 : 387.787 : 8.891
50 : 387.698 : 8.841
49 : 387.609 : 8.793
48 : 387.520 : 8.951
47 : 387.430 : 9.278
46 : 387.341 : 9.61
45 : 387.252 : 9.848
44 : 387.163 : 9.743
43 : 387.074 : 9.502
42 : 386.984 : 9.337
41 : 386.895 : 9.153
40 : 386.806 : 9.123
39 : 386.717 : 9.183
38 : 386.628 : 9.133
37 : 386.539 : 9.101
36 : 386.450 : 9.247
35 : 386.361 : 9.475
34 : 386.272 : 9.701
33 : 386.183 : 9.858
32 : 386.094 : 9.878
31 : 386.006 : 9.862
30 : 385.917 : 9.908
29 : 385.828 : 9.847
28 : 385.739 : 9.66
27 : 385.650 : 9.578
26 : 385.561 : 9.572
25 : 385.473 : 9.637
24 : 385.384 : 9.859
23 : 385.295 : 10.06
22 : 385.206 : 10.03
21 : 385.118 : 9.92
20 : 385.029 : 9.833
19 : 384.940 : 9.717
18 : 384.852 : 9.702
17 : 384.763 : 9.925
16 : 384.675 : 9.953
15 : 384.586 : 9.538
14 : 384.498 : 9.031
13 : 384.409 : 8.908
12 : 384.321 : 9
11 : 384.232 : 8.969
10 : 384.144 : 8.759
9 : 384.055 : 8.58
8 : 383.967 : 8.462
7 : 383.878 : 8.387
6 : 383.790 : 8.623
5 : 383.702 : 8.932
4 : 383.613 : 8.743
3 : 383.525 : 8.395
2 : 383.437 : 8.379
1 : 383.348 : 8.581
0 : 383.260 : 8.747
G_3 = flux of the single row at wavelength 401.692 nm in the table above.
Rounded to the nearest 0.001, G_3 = 8.447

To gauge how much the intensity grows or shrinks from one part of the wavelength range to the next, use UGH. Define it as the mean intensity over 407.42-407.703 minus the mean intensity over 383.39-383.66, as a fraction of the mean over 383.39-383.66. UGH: -0.01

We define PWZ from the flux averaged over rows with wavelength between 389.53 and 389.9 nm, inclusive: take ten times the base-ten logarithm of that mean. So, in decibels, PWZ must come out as 9.2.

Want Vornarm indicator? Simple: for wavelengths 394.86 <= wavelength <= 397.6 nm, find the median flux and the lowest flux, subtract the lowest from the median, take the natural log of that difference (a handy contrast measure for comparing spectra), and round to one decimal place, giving -0.3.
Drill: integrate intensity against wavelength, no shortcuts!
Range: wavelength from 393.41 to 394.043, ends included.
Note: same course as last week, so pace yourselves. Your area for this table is 5.7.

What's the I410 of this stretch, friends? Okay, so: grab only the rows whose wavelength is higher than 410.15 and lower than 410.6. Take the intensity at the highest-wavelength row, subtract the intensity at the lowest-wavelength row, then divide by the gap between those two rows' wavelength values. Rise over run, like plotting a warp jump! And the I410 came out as -1.8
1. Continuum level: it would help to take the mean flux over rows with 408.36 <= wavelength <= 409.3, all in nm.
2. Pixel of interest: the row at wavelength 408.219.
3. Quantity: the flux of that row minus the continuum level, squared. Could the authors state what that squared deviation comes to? 0.09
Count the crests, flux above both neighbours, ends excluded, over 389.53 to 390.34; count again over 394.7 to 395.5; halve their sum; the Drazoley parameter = 2.00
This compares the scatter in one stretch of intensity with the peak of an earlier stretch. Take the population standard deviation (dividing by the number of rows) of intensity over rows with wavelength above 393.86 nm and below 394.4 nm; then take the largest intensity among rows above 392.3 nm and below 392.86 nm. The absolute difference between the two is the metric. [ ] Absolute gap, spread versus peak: 9.05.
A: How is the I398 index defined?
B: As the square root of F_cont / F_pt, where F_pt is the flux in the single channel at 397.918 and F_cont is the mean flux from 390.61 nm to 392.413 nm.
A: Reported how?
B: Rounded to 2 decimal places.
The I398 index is 0.97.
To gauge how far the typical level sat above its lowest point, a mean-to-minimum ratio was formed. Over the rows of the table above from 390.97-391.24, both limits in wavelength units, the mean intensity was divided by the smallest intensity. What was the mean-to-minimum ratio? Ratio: 1.00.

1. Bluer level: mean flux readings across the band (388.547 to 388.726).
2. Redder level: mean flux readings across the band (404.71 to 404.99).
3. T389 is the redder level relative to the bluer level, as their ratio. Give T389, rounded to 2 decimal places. 0.95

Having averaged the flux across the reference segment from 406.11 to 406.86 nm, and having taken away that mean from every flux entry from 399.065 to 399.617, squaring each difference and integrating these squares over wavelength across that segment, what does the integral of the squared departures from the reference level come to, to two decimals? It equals 0.11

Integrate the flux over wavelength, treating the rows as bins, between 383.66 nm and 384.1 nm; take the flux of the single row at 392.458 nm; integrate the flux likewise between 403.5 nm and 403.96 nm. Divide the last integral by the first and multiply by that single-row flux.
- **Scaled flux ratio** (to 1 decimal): 8.7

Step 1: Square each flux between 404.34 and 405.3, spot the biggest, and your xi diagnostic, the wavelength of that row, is 404.570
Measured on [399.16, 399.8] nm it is 399.295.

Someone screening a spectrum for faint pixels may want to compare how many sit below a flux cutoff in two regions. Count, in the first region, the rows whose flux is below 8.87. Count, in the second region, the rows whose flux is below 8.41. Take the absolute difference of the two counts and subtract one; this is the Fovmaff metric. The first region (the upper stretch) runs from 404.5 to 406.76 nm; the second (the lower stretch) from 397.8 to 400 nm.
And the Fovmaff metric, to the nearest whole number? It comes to 5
